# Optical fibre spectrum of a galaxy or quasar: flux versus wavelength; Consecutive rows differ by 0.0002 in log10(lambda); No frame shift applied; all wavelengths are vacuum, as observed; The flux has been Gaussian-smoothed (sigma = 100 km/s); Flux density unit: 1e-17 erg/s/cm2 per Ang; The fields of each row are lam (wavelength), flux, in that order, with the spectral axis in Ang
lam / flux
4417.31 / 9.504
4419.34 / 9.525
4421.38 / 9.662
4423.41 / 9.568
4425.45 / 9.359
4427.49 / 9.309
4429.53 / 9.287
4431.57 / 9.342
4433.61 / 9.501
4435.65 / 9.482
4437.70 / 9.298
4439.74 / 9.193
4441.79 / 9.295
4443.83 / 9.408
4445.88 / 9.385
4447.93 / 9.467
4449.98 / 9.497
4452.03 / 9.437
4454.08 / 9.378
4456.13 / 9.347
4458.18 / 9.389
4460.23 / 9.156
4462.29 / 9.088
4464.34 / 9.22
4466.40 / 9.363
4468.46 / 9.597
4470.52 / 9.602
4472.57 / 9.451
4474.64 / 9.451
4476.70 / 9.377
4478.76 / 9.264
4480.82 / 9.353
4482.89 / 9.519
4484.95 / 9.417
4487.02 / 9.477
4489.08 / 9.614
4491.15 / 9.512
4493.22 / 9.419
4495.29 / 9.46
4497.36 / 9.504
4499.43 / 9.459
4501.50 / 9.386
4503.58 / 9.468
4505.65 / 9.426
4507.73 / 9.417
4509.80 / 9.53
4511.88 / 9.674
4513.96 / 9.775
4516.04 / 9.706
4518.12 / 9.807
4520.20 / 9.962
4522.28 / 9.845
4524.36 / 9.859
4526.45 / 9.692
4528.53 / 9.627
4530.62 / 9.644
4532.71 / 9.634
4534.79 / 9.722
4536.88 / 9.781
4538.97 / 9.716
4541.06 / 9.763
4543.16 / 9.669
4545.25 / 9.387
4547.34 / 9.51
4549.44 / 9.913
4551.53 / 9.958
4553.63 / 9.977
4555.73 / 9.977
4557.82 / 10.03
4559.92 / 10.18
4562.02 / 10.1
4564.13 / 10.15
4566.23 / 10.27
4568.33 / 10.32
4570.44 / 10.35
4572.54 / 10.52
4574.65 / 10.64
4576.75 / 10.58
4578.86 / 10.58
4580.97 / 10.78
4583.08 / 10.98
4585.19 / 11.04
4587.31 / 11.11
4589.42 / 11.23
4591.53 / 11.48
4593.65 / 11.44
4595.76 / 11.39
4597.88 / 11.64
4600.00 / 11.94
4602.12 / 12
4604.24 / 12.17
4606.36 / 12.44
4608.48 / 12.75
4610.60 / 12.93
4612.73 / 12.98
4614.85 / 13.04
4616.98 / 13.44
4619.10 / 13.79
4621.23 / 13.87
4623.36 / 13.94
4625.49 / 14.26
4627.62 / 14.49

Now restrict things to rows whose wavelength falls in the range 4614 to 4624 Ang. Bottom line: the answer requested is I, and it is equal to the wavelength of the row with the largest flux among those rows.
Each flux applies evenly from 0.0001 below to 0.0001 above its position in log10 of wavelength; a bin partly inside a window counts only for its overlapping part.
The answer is 4623.36 Ang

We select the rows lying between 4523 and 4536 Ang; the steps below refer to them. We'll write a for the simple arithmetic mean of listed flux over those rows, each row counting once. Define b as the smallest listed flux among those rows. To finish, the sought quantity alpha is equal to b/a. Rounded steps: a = 9.7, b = 9.627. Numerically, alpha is 0.993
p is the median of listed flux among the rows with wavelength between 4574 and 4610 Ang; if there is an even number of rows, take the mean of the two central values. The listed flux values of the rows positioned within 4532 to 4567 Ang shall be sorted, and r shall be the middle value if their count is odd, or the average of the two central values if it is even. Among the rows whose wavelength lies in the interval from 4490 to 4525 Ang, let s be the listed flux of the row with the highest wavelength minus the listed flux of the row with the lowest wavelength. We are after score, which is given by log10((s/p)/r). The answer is -2.51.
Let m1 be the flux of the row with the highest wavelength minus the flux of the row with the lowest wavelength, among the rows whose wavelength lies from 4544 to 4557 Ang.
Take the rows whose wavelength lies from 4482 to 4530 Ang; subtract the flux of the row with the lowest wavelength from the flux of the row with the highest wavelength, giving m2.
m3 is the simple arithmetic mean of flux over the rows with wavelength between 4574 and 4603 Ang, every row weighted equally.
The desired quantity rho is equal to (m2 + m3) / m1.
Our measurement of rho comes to 19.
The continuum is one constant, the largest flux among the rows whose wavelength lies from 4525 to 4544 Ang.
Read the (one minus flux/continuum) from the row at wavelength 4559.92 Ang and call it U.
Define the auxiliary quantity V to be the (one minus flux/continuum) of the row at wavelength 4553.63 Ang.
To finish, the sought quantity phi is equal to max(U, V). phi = -0.020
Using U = -0.04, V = -0.020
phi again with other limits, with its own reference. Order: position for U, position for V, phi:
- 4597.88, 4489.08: 0.017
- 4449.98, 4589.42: 0.029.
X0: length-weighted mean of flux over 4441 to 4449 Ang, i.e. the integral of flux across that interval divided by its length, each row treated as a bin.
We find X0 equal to 9.4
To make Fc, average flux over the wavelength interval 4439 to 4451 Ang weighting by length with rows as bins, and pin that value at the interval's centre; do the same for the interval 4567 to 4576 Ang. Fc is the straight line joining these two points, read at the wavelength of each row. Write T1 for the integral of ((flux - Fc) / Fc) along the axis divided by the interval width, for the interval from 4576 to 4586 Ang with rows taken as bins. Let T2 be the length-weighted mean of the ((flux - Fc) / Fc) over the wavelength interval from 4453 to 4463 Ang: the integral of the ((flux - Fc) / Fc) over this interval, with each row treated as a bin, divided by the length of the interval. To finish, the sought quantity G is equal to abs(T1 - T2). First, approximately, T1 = 0.02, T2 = -0.02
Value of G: 0.045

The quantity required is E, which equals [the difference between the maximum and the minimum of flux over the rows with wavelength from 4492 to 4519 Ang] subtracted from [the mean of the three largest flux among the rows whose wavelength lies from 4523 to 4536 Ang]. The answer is 9.3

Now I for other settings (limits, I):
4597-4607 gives 4606.36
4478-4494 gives 4489.08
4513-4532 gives 4520.20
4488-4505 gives 4489.08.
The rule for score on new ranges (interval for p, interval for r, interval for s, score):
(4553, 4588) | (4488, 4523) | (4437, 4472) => -2.51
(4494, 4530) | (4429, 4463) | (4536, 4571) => -2.20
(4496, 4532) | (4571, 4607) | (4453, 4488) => -3.04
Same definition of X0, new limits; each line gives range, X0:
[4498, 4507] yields 9.4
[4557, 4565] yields 10.1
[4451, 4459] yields 9.4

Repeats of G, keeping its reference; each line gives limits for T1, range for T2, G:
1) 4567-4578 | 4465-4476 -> 0.012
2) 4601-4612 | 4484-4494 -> 0.185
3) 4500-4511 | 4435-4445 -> 0.045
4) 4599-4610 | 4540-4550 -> 0.202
